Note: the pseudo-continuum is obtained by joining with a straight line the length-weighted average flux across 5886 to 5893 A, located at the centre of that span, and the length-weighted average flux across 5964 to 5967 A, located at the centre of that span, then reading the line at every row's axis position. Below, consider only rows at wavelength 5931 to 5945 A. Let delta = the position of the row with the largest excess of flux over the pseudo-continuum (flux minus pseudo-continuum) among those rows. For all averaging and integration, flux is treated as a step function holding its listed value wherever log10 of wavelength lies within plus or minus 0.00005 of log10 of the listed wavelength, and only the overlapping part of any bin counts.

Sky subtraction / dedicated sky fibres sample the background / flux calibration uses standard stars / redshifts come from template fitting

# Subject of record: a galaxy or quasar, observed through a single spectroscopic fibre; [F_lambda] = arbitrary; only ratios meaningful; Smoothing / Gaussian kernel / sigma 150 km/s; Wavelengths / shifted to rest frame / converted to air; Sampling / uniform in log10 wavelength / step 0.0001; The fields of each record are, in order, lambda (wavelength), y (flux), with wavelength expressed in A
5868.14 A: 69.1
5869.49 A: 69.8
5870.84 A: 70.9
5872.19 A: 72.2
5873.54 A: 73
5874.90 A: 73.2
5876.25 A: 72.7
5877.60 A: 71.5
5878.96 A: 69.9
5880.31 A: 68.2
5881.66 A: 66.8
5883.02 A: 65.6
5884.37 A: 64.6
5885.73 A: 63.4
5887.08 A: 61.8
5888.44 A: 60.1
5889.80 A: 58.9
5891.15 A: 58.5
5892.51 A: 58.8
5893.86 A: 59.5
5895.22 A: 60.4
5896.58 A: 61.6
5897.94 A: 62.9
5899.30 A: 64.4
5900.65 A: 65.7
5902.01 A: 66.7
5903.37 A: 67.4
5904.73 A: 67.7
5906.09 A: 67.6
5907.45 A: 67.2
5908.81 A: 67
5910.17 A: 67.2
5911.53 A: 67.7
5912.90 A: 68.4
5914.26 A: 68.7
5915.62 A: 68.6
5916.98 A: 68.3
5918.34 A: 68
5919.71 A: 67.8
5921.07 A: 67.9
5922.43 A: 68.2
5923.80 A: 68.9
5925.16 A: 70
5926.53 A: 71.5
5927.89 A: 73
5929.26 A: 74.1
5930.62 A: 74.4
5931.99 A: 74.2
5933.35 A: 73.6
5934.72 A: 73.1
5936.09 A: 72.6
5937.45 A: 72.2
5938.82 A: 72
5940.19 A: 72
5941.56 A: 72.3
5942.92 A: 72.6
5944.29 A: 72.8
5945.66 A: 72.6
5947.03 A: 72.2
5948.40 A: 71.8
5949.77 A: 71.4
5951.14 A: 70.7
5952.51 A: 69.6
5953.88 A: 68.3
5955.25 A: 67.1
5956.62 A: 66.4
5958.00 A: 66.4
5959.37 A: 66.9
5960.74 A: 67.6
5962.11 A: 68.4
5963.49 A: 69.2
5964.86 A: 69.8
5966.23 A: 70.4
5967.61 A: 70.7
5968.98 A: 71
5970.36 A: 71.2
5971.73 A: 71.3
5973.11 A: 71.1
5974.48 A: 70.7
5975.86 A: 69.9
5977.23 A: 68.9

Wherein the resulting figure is 5931.99 A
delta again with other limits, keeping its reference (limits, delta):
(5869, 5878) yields 5874.90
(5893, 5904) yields 5903.37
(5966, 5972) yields 5970.36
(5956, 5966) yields 5964.86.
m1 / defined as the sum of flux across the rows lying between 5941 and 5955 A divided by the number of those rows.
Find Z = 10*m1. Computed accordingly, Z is 714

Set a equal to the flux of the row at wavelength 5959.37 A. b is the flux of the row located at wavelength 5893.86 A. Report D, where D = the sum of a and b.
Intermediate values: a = 66.9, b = 59.5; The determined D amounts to 126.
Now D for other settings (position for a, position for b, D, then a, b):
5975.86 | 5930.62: 144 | 69.9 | 74.4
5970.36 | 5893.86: 131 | 71.2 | 59.5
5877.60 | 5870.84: 142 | 71.5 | 70.9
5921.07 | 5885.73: 131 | 67.9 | 63.4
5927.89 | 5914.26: 142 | 73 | 68.7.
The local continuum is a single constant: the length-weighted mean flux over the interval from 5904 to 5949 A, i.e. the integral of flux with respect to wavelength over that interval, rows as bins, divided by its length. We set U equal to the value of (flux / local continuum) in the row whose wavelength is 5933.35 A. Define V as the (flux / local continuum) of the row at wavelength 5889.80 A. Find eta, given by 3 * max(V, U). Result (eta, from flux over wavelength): 3.13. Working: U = 1.04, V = 0.84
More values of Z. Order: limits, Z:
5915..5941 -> 711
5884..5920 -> 648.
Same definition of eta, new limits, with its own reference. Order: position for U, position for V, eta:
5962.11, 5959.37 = 2.91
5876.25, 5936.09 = 3.09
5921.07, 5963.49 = 2.95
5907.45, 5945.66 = 3.09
